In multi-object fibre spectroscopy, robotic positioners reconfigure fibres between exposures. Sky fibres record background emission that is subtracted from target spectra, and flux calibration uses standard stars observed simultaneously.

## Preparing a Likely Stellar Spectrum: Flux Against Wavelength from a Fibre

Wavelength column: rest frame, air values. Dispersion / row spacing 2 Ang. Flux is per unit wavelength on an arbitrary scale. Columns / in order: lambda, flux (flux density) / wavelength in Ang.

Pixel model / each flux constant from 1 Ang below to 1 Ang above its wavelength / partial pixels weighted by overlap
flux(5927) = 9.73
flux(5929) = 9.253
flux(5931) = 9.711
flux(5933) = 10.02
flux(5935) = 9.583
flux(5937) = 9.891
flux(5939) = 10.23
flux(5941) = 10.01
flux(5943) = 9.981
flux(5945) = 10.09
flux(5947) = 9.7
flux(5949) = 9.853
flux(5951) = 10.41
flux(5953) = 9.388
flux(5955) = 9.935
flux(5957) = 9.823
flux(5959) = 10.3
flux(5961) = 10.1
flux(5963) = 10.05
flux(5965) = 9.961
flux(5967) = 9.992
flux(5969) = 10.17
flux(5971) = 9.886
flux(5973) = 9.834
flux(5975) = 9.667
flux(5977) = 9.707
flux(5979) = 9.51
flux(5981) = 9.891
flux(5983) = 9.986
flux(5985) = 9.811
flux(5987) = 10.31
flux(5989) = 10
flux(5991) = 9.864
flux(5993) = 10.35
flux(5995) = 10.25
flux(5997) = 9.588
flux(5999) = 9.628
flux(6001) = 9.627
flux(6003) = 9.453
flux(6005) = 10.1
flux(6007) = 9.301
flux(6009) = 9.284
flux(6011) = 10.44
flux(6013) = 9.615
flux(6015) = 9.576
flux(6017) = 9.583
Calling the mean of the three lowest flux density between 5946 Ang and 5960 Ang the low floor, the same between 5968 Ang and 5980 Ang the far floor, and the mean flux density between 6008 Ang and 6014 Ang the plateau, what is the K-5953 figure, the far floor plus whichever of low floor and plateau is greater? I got 19.4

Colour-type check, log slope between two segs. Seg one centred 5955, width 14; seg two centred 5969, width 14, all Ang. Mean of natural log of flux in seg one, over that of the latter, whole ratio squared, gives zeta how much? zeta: 1.003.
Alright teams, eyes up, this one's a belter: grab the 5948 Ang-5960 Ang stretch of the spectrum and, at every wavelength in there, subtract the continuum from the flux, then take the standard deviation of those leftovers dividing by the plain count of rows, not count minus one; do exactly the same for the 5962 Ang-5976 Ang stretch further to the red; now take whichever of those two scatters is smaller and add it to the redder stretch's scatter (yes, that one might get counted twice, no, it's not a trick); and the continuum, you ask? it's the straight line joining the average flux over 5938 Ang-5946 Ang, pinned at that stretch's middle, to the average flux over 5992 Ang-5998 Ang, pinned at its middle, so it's 0.298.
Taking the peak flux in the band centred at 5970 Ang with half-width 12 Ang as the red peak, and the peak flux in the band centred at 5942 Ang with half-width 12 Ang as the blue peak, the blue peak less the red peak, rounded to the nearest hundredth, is 0.11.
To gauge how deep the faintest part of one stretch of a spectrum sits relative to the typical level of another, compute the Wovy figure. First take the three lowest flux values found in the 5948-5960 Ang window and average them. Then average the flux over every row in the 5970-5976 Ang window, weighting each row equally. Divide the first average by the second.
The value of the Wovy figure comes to 0.99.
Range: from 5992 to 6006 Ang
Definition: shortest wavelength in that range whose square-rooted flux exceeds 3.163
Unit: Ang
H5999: 5993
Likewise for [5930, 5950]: 5933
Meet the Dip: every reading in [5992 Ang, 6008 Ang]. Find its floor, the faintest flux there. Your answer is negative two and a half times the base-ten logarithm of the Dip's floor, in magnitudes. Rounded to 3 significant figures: -2.42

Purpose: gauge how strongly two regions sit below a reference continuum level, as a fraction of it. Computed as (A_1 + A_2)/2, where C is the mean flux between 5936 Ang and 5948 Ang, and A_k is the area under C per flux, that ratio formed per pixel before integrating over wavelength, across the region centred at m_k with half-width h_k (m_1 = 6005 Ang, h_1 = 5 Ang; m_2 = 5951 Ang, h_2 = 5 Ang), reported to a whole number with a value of 10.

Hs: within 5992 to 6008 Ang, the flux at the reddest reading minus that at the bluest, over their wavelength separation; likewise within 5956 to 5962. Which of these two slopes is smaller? -0.075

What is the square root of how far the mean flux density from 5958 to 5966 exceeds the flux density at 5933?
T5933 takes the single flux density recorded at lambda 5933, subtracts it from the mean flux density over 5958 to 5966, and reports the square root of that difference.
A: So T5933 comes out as 0.3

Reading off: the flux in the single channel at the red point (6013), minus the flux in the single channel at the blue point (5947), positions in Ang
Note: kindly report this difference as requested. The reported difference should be -0.1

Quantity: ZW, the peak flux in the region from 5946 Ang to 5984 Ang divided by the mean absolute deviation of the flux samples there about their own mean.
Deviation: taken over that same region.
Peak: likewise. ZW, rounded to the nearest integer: 56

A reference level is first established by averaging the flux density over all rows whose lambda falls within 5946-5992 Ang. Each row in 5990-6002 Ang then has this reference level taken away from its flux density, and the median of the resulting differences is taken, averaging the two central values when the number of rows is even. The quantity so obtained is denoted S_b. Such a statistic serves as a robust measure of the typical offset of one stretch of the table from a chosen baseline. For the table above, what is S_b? -0.17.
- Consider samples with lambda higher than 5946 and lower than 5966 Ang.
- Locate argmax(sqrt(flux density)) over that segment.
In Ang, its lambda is 5951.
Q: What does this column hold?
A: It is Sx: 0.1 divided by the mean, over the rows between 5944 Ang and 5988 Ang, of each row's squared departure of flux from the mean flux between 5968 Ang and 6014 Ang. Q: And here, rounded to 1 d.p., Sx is 1.5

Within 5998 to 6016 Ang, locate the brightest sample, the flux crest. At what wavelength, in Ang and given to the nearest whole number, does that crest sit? 6011 Ang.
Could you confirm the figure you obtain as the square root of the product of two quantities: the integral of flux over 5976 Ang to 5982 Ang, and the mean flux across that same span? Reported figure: 23.8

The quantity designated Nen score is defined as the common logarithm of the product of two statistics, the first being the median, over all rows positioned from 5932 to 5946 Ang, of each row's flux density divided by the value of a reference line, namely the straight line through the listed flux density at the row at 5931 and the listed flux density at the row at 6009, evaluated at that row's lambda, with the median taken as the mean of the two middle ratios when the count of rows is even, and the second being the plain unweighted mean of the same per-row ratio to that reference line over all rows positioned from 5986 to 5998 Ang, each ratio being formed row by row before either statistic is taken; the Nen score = 0.0454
